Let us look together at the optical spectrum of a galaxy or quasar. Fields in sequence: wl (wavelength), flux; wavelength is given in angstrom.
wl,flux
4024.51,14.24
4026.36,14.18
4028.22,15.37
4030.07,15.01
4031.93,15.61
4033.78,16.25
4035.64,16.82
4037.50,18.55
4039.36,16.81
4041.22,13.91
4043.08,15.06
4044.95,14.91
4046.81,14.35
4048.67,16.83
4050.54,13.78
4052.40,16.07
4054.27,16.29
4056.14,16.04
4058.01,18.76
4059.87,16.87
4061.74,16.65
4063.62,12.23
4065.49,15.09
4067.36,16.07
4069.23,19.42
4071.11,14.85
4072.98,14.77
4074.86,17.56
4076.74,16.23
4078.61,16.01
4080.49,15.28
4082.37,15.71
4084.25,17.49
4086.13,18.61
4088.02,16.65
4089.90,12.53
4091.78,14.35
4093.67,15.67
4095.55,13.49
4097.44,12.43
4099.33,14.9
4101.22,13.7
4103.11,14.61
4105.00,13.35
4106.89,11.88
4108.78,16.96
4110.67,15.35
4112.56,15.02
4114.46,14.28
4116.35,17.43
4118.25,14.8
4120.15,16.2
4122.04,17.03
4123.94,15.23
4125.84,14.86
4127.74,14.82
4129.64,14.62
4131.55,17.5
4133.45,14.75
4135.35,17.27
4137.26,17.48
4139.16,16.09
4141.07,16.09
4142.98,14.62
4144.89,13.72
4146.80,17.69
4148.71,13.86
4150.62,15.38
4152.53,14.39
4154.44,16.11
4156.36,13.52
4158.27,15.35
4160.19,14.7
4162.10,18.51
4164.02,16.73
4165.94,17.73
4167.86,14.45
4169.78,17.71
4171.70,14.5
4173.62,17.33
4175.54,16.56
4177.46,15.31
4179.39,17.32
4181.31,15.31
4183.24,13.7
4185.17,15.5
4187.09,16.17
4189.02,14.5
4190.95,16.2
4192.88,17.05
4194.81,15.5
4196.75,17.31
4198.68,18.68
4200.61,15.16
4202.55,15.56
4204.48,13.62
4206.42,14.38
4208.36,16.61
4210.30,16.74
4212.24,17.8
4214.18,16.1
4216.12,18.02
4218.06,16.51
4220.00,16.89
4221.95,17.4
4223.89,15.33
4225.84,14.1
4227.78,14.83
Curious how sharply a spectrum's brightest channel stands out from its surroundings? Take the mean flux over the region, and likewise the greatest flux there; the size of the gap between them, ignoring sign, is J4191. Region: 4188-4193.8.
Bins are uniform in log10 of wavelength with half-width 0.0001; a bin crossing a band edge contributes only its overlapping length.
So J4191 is 1.1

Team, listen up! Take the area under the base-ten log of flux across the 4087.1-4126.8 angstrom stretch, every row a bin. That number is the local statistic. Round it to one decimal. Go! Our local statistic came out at 46.4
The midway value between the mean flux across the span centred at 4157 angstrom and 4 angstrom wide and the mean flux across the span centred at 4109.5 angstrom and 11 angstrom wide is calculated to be 14.5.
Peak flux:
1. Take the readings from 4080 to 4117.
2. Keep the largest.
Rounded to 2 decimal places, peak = 18.61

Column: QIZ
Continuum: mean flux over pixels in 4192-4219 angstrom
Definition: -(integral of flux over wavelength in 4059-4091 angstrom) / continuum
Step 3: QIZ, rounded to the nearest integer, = -31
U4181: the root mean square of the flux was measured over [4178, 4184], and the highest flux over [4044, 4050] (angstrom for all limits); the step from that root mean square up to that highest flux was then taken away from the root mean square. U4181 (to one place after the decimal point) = 14.2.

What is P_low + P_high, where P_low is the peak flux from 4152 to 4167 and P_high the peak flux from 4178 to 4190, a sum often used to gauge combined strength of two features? 35.8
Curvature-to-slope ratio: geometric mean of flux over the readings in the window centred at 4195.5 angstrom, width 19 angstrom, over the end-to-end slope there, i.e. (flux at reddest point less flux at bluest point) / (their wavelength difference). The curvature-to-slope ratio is -109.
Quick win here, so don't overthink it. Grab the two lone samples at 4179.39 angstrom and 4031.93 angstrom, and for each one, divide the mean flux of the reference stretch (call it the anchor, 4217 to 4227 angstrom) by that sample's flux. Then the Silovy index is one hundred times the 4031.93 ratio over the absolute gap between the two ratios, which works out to 1013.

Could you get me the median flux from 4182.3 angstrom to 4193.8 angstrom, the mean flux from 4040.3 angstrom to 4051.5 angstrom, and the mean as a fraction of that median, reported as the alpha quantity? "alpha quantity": 0.94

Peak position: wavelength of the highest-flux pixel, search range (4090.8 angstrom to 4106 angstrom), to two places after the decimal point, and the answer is 4093.67 angstrom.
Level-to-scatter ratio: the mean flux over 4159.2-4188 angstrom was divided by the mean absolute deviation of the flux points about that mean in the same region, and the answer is 13.1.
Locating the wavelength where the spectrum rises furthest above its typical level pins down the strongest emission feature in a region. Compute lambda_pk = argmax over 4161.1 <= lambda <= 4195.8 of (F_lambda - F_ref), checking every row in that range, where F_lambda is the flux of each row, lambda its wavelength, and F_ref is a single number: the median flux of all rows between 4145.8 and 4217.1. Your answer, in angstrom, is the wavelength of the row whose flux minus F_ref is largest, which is 4162.10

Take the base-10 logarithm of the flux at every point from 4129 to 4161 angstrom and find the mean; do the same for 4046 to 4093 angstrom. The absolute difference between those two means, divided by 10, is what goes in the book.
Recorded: 0.0012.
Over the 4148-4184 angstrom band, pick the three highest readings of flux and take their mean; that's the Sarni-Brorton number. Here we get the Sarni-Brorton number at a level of 18.0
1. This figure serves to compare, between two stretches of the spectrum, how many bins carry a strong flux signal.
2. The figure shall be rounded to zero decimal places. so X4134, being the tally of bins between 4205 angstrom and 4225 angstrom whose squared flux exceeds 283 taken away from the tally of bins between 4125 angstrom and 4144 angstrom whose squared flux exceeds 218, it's 3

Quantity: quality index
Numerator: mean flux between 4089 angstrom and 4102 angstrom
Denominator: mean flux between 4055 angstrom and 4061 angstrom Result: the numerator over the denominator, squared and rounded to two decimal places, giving 0.65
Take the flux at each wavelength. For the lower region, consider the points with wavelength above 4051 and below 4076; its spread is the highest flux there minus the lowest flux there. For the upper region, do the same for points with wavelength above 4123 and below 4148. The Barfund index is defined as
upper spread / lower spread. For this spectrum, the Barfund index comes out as 0.55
